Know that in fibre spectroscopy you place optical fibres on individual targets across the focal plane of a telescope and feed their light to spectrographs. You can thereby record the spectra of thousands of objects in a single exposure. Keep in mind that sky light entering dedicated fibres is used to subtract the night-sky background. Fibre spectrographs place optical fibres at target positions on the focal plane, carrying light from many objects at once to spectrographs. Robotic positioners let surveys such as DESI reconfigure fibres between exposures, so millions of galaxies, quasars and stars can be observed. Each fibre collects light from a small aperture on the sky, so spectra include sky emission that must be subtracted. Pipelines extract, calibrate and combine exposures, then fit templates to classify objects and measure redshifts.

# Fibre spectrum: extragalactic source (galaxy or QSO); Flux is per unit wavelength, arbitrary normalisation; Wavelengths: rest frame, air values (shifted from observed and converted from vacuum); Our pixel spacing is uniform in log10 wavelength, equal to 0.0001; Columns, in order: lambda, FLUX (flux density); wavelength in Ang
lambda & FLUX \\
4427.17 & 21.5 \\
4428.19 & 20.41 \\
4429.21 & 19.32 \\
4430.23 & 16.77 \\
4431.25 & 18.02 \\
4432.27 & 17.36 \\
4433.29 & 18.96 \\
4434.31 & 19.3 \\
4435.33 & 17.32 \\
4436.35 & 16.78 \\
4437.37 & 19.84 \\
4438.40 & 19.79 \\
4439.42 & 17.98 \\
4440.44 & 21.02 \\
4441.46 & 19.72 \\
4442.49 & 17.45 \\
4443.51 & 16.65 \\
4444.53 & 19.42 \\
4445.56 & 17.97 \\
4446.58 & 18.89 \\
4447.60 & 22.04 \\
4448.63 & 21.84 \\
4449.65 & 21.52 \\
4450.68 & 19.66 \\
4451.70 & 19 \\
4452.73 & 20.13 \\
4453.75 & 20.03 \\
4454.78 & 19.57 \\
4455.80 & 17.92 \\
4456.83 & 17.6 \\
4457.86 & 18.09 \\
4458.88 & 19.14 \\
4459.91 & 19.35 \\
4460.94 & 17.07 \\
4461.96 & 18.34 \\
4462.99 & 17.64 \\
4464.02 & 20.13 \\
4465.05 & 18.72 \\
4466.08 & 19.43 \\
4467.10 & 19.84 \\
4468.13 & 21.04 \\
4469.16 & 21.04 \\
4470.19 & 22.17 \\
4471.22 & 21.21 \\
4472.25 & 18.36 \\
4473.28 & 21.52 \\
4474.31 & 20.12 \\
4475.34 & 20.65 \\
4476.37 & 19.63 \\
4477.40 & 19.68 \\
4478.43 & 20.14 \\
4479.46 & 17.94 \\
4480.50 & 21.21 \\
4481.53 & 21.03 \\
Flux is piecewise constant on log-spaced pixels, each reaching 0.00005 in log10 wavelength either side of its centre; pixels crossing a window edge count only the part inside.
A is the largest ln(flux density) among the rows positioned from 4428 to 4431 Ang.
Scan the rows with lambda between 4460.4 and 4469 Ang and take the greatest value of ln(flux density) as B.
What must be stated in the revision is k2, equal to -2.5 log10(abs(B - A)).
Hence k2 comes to 3.8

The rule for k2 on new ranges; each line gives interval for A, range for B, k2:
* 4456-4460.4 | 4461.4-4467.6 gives 3.5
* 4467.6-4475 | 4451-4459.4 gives 2.5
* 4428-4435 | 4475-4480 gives 4.8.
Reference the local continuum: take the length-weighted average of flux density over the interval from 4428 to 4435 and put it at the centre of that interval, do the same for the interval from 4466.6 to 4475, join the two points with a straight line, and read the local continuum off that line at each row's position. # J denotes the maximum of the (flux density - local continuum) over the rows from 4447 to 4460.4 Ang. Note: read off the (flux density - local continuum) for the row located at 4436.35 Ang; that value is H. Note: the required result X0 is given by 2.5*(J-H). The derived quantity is 12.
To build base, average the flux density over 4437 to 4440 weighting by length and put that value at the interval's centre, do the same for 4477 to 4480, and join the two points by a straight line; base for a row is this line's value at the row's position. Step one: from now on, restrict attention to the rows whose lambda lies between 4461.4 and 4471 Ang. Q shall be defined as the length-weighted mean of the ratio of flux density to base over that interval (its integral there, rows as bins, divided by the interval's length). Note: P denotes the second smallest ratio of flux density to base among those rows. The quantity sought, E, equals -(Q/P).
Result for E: -1.08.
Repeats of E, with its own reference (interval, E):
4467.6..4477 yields -1.05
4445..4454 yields -1.07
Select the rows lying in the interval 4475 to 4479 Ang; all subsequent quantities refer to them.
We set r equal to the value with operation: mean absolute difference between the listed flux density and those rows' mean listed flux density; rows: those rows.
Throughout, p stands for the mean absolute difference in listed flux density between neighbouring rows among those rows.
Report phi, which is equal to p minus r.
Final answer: 0.14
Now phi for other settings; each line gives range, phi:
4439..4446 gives 0.69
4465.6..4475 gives 0.42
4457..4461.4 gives 0.35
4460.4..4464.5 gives 0.55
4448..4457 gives -0.24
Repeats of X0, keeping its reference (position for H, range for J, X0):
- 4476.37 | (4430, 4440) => 6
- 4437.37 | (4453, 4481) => 1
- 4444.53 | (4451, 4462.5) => 1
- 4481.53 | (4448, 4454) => 7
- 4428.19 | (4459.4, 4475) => -1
